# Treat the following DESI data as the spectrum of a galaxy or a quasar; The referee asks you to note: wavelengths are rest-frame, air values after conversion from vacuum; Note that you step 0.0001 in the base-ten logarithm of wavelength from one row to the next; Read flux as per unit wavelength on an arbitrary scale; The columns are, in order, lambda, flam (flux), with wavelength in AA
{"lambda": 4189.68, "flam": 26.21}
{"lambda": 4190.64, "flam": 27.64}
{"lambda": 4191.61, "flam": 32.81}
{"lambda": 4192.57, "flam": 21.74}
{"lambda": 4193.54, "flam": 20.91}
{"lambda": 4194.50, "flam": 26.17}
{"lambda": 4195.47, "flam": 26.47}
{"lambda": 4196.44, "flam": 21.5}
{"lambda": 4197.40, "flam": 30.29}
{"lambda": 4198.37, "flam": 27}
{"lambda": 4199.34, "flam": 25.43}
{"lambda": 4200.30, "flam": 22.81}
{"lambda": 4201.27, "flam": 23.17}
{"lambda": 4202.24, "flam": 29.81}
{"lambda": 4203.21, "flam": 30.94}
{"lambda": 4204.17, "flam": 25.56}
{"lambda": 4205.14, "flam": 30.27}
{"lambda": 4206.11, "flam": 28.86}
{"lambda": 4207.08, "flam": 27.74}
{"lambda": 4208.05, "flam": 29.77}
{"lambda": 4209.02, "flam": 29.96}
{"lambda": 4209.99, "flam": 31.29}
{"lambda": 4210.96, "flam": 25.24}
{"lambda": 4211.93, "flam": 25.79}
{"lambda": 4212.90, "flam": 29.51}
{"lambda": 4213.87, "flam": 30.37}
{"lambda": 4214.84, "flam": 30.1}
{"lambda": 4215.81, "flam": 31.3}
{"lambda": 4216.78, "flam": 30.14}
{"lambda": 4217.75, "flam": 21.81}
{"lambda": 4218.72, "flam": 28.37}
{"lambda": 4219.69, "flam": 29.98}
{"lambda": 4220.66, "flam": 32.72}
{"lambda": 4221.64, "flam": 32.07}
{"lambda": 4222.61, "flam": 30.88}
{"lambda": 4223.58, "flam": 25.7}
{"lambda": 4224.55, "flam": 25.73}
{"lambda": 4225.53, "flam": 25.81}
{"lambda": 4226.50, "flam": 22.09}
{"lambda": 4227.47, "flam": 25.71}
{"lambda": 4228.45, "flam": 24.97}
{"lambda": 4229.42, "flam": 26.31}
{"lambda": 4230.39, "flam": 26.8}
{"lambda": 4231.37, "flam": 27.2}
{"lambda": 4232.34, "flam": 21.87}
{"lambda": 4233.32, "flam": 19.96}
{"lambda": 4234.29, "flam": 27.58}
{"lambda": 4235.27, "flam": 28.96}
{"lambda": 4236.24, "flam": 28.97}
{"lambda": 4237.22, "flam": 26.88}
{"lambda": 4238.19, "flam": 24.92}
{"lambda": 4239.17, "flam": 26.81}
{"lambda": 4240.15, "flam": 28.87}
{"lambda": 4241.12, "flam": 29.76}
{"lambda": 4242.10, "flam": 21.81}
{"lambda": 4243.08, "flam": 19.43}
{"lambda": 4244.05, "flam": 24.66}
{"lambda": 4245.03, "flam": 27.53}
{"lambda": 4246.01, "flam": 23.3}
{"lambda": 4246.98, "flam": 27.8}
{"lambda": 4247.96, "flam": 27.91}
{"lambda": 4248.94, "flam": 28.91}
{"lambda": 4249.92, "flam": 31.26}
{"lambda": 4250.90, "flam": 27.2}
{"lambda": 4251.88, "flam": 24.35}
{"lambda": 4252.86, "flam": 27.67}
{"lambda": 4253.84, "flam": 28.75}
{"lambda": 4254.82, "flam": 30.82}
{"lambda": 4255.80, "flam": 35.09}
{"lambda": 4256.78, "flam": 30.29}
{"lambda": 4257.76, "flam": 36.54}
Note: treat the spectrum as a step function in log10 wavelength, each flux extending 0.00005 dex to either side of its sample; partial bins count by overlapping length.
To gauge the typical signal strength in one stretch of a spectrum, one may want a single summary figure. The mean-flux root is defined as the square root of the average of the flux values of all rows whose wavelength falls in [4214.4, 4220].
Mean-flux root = 5.35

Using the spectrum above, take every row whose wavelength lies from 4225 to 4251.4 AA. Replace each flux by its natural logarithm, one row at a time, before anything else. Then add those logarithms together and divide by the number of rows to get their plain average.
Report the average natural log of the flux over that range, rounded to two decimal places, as 3.25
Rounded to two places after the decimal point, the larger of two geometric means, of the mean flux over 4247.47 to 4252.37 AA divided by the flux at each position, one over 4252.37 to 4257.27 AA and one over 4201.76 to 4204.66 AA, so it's 0.97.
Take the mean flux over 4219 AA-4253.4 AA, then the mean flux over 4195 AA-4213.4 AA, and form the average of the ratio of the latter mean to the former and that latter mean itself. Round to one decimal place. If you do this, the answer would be 14.2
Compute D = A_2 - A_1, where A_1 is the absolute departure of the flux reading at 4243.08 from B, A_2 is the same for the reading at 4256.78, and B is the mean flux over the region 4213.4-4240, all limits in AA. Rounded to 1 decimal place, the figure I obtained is -4.7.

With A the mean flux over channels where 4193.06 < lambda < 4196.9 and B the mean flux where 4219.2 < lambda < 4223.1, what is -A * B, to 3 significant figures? -746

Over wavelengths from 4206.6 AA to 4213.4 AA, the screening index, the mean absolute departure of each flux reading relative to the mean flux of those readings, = 1.9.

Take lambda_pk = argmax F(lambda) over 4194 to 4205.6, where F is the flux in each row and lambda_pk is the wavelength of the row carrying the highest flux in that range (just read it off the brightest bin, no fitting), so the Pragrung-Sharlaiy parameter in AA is 4203.21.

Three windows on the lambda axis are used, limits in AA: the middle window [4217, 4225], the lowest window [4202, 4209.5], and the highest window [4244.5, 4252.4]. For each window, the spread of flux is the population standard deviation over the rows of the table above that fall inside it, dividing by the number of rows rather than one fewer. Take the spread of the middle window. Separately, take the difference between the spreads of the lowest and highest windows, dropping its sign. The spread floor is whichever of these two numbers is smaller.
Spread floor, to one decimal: 0.7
